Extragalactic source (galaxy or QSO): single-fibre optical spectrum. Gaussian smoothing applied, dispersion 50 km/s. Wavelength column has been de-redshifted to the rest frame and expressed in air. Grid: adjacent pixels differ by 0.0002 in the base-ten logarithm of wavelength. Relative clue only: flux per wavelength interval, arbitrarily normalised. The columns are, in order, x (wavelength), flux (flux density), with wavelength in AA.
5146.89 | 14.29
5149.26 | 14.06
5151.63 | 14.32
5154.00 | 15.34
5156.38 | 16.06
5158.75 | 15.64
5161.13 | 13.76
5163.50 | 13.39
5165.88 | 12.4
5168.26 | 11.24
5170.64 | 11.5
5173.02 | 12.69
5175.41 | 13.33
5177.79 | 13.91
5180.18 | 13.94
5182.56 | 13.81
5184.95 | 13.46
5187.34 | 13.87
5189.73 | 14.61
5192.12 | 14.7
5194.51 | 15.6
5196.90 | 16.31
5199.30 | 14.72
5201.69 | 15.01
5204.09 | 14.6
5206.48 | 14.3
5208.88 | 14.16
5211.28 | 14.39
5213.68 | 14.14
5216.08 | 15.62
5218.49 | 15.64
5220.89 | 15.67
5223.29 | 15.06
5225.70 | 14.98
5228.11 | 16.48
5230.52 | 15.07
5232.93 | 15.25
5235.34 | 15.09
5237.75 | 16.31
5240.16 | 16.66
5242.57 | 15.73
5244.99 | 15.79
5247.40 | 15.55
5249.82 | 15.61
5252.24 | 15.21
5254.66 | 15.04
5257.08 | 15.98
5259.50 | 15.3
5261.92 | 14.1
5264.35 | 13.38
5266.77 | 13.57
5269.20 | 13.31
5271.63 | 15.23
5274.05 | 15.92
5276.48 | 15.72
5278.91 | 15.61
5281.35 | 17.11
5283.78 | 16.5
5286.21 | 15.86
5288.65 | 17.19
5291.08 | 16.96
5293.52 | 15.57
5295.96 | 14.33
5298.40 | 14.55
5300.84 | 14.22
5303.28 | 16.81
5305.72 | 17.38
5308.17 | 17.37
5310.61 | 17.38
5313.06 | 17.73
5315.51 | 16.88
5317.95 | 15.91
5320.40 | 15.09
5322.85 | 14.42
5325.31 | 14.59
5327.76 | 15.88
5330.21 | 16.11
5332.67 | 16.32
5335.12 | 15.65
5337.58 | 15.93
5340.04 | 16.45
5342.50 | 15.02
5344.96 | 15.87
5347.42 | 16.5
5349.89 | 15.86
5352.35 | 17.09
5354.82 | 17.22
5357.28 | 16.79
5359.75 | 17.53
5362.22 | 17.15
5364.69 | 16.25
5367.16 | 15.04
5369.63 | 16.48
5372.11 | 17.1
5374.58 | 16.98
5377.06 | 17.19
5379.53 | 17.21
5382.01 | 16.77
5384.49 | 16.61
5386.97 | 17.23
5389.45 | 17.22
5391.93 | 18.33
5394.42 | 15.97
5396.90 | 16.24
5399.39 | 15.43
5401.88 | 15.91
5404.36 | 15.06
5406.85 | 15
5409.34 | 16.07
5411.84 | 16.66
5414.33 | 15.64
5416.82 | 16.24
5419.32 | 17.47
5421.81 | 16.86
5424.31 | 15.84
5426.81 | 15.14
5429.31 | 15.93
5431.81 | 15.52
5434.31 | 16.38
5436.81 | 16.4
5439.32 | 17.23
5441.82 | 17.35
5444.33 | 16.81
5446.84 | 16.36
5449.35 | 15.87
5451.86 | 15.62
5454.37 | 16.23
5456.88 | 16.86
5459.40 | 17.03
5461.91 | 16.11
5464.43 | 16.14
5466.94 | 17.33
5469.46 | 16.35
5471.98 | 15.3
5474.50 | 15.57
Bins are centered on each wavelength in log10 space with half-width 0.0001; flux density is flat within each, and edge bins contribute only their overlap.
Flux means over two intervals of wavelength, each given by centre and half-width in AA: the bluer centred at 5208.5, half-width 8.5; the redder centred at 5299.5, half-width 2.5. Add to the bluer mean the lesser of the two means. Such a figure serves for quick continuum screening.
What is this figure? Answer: 29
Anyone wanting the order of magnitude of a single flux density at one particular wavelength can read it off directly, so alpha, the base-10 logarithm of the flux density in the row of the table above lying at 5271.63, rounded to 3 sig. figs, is 1.18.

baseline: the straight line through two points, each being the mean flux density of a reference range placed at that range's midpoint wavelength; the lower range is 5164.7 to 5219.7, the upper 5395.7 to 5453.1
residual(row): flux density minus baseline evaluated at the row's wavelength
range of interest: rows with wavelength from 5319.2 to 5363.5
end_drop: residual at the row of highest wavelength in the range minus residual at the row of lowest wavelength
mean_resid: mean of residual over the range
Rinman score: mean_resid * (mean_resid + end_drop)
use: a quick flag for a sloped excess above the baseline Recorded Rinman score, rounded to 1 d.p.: 1.6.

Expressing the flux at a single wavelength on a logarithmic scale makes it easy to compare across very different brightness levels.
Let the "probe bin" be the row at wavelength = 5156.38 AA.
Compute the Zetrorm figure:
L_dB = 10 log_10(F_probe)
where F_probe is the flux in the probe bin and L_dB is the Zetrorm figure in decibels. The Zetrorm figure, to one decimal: 12.1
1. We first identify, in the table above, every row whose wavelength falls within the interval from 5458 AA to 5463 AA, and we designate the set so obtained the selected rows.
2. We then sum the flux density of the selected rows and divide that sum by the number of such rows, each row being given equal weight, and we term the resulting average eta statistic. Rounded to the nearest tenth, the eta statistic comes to 16.6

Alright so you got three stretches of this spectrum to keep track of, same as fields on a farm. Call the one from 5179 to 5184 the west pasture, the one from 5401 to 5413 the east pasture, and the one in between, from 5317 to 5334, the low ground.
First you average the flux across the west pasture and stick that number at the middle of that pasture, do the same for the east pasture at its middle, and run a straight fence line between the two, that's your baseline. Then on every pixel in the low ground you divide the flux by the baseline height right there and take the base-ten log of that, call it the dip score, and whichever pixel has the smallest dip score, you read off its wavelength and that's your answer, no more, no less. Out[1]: 5322.85 AA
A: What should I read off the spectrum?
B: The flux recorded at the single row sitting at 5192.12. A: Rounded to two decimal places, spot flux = 14.70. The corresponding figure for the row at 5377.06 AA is 17.19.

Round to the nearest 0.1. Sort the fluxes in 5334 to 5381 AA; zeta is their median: 16.5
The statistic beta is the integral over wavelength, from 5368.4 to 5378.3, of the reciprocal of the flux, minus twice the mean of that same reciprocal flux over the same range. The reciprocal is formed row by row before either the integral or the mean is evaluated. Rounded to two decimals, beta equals 0.47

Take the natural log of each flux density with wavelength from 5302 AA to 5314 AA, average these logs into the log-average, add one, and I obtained 3.85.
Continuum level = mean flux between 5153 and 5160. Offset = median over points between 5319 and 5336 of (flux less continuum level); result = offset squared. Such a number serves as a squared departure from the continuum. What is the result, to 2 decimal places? 0.00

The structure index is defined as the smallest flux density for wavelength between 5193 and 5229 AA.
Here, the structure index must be 14.14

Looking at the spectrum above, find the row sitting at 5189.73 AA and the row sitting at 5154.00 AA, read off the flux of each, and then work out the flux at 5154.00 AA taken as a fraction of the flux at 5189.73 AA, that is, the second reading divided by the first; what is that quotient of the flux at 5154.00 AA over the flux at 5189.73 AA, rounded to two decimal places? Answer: 1.05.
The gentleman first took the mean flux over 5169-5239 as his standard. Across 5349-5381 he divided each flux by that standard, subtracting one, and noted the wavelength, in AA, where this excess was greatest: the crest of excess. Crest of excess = 5359.75 AA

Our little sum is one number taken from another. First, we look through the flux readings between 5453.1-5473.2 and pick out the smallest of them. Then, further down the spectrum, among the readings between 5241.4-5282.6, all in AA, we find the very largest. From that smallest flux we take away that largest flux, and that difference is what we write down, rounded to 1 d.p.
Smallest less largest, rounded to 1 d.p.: -1.8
